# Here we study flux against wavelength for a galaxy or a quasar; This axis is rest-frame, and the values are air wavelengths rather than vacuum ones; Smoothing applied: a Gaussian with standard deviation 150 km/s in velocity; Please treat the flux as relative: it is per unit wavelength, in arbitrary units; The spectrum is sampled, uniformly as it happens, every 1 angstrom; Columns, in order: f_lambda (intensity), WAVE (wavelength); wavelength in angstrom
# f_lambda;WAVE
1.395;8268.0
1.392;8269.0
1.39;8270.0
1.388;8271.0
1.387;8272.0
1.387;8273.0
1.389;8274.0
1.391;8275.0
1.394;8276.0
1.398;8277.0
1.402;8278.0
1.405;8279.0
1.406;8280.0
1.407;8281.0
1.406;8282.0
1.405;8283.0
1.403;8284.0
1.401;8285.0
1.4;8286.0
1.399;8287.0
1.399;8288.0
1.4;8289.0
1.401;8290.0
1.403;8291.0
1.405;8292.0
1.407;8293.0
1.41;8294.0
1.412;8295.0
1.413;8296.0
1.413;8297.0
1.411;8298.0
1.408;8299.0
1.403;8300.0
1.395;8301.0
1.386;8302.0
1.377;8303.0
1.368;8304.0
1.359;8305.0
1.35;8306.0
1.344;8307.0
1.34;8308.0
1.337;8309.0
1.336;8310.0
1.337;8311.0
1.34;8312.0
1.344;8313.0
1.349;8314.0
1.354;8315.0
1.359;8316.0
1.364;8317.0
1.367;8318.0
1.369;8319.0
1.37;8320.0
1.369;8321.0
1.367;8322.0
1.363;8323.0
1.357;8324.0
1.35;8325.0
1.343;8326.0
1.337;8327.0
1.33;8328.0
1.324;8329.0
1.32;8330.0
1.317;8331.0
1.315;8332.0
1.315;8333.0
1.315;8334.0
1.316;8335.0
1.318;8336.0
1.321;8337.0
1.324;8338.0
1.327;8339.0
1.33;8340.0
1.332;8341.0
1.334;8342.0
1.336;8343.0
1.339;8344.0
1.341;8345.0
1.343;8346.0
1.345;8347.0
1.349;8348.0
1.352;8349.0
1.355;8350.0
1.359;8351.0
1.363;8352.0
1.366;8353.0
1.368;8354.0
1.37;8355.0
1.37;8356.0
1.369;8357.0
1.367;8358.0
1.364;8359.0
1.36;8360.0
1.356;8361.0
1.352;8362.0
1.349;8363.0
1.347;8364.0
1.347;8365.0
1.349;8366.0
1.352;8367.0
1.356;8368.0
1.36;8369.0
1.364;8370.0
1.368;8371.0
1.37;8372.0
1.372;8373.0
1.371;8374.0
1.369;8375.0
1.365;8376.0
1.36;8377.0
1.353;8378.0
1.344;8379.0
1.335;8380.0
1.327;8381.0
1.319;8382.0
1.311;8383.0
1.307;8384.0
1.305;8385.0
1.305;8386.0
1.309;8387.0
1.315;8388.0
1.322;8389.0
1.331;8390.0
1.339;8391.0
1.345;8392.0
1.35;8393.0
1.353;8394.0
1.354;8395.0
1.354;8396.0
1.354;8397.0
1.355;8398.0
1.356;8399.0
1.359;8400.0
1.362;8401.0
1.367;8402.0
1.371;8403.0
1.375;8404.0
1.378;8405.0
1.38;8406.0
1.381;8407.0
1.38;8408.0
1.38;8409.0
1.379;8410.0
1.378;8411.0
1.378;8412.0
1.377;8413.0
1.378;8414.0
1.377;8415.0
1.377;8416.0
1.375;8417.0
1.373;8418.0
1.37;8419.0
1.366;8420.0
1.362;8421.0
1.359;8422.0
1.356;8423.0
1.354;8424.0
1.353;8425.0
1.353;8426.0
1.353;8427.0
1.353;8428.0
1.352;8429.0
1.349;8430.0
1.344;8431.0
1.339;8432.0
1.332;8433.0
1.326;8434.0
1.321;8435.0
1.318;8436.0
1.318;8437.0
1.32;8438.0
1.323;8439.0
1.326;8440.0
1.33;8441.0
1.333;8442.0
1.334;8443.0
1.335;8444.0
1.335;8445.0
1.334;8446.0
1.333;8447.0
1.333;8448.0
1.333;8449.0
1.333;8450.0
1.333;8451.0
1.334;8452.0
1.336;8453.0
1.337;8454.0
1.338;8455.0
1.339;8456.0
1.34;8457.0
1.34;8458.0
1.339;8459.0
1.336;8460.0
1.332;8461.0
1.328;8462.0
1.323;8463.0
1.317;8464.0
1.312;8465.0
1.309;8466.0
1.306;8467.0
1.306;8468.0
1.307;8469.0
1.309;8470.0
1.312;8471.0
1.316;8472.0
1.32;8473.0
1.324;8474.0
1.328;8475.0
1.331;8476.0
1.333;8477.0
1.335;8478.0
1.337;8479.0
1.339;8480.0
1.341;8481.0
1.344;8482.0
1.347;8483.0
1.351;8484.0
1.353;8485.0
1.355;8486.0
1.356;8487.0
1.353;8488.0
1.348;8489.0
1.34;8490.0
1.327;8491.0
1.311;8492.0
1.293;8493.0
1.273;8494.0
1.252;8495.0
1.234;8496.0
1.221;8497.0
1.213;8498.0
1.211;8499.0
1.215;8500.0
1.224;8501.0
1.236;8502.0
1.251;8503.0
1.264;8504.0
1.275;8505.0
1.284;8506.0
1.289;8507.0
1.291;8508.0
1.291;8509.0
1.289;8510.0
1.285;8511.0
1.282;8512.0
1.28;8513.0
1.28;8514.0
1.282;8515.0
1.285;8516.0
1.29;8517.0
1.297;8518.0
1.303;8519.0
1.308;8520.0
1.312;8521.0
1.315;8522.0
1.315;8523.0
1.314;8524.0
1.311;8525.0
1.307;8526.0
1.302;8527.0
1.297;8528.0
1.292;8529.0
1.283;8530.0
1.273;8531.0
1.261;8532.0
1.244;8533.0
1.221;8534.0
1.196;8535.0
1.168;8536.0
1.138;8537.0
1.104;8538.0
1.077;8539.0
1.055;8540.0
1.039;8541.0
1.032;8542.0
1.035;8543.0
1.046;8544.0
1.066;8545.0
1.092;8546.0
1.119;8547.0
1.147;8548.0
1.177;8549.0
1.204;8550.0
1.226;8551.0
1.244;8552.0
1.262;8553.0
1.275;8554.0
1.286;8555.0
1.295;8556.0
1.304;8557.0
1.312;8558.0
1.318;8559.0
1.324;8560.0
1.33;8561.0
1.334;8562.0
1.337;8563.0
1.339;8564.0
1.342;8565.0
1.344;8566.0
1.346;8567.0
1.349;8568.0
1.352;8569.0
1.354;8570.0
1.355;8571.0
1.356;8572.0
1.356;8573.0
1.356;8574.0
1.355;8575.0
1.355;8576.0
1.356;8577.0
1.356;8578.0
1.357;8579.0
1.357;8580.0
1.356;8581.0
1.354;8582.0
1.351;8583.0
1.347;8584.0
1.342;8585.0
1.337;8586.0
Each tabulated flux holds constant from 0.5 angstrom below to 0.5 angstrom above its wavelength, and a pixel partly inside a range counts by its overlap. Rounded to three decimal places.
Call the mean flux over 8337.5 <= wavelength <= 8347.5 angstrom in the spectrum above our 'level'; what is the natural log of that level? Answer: 0.289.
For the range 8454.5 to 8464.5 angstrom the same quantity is 0.288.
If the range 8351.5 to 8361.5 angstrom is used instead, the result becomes 0.311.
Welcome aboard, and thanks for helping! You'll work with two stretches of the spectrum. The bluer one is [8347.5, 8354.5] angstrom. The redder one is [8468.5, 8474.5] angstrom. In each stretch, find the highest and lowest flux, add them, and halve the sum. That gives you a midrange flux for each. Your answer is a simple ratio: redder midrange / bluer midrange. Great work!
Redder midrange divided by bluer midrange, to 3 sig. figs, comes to 0.968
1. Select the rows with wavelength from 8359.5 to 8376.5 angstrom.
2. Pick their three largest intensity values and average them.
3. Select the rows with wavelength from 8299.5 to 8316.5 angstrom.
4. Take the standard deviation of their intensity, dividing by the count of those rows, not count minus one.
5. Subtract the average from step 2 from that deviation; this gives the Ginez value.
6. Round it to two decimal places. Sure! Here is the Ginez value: -1.35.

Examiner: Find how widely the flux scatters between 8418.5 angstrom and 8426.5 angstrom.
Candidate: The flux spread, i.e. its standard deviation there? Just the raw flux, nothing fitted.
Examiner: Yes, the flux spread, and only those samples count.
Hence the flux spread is 0.006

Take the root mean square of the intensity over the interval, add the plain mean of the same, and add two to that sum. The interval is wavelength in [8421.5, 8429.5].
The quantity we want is 4.71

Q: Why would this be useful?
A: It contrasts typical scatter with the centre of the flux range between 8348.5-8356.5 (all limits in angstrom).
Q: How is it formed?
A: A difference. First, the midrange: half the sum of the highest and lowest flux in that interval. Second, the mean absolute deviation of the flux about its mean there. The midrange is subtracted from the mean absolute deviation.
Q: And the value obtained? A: -1.355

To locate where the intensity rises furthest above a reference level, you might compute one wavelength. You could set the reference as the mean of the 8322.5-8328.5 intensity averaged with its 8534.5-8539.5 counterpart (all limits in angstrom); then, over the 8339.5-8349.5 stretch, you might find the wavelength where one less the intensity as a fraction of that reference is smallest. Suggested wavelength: 8349.0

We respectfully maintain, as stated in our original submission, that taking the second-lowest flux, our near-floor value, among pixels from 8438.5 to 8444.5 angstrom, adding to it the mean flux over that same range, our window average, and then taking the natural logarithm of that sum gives 0.977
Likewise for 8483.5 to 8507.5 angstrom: 0.915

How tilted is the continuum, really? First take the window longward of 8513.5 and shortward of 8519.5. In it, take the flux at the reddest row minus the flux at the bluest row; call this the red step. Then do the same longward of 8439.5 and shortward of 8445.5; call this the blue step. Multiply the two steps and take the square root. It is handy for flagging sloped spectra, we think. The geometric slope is 0.014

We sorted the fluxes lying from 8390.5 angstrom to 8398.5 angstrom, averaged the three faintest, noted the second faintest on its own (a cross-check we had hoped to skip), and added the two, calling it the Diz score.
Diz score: 2.690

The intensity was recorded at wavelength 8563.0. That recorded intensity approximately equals 1.337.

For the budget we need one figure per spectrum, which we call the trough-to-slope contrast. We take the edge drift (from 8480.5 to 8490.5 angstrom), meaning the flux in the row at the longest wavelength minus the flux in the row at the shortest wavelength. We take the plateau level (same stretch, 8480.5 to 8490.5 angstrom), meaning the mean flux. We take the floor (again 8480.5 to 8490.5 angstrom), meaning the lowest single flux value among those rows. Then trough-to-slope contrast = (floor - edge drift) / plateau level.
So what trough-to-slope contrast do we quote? 0.99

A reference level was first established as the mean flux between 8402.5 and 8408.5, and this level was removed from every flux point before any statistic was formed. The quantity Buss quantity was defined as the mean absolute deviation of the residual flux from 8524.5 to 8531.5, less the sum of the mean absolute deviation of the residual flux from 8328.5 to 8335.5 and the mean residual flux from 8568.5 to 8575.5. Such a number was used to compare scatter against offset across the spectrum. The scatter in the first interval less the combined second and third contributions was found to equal 0.031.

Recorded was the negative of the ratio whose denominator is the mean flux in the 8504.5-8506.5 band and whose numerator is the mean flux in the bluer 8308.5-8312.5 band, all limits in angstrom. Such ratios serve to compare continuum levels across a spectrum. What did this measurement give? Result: -1.05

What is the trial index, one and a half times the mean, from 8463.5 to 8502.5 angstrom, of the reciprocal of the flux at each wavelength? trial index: 1.15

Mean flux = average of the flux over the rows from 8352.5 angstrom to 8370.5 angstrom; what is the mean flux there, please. 1.36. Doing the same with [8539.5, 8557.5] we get 1.16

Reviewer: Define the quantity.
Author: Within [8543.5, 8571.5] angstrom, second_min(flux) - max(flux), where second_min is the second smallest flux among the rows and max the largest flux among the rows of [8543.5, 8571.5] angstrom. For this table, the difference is -0.289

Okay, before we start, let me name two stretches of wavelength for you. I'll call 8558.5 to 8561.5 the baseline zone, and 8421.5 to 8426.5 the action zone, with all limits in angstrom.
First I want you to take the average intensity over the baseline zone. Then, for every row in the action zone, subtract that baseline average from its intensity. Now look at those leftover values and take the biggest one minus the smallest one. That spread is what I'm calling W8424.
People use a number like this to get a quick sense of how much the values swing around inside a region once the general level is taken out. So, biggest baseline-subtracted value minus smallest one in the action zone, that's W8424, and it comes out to 0.006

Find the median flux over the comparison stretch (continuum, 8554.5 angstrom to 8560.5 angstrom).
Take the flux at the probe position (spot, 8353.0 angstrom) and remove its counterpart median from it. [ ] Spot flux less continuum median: 0.06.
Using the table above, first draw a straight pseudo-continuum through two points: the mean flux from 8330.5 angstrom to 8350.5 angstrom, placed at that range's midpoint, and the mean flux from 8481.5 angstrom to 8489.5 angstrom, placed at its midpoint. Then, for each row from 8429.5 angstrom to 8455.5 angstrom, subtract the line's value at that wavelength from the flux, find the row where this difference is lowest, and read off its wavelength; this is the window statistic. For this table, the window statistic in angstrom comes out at 8437.0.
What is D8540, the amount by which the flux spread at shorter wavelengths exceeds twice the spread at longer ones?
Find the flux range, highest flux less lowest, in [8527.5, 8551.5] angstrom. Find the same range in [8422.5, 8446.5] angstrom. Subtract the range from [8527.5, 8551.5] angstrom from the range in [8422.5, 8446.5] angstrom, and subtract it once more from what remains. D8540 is -0.49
